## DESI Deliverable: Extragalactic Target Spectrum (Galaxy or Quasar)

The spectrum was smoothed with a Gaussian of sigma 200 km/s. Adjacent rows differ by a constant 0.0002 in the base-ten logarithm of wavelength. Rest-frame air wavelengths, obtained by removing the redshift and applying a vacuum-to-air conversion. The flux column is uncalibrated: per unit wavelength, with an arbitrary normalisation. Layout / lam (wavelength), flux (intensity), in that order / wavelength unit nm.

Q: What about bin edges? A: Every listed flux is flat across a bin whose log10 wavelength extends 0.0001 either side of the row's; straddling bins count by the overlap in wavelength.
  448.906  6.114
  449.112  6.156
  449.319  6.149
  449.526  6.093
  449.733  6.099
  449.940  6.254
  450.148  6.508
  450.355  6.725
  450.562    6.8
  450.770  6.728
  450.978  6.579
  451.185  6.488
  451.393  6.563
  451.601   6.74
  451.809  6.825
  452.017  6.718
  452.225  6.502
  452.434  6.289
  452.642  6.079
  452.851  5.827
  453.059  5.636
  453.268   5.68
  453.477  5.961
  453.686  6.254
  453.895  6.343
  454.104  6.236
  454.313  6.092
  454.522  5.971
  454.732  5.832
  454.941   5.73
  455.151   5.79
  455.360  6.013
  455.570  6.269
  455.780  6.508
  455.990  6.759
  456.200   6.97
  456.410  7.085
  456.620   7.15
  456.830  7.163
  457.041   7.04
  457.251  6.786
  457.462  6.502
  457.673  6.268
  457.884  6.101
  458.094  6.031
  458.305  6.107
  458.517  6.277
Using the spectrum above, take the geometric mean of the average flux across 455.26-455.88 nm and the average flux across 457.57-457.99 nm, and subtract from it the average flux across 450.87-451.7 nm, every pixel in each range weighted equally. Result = -0.37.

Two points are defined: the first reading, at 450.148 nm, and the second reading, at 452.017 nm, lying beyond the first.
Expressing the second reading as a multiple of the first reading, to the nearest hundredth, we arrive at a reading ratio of 1.03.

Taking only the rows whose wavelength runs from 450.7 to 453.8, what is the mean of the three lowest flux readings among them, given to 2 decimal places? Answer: 5.71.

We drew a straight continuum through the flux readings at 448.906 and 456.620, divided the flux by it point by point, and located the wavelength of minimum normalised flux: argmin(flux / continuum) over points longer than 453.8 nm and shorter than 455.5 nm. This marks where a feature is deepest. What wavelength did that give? 454.941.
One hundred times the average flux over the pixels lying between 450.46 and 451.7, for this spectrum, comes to 665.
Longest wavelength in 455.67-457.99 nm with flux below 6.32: 457.884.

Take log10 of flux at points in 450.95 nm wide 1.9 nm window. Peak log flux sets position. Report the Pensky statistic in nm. 451.809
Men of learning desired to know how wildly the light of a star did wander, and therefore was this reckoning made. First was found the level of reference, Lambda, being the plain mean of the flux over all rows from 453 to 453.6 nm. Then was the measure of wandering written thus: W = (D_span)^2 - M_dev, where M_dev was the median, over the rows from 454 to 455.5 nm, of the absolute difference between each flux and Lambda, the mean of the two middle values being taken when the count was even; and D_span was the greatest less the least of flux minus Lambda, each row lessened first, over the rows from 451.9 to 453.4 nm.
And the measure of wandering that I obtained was 1.0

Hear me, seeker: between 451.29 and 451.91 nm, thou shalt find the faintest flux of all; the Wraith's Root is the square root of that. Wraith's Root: 2.56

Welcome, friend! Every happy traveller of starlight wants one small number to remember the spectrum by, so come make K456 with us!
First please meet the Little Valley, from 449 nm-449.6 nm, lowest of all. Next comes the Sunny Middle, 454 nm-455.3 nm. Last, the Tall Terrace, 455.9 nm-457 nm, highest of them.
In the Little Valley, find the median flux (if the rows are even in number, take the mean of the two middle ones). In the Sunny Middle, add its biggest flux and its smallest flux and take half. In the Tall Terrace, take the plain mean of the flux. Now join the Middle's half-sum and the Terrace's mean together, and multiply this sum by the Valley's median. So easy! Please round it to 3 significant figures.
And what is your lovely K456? 80.0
